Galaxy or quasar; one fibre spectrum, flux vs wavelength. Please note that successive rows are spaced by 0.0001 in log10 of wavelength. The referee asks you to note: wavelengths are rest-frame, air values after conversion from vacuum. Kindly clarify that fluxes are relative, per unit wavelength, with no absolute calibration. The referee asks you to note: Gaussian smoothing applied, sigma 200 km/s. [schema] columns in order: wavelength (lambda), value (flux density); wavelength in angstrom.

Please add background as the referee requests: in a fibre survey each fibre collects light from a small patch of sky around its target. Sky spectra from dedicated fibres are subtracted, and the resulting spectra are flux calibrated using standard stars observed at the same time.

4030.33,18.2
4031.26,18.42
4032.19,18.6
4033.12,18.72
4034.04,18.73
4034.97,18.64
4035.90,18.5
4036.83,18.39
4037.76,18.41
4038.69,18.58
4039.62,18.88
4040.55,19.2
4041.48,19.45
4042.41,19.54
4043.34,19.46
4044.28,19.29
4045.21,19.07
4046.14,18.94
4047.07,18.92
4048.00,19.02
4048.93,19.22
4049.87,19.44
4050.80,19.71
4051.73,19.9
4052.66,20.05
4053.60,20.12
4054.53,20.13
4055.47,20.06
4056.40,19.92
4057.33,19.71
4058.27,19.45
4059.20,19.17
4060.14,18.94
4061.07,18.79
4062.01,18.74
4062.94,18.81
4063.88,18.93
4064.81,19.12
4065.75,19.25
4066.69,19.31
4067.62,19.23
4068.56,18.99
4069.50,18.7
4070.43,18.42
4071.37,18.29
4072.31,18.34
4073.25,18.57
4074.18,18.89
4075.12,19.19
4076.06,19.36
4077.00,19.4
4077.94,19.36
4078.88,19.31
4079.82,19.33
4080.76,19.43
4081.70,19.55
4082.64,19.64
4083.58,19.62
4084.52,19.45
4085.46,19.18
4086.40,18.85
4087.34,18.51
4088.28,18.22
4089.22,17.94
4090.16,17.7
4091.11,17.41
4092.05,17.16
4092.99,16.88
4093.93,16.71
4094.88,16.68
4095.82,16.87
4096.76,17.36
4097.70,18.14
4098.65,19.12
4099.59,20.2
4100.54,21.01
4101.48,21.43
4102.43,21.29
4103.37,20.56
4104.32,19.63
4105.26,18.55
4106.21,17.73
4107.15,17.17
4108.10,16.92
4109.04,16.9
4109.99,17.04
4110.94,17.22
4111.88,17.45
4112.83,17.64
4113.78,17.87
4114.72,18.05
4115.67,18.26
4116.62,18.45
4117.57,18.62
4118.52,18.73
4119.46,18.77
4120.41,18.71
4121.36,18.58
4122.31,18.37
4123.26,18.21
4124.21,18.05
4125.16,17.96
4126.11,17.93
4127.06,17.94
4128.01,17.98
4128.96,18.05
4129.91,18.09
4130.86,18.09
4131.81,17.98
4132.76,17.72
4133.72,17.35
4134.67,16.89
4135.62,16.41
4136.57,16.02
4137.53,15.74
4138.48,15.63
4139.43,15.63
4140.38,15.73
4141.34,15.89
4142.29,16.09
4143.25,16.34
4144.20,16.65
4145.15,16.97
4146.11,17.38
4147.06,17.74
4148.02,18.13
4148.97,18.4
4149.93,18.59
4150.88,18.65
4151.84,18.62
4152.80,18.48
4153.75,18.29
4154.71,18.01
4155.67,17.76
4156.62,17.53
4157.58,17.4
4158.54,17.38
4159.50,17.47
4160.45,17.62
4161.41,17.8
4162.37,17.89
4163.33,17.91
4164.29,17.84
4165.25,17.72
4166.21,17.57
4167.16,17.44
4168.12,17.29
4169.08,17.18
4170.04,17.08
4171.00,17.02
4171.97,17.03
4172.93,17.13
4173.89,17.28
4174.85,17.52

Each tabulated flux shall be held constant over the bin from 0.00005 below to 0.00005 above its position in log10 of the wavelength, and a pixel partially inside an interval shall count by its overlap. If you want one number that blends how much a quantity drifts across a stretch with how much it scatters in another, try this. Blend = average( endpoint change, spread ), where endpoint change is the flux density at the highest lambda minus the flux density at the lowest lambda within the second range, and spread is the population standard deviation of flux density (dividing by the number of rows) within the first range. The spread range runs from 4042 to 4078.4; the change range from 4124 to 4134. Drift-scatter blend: -0.1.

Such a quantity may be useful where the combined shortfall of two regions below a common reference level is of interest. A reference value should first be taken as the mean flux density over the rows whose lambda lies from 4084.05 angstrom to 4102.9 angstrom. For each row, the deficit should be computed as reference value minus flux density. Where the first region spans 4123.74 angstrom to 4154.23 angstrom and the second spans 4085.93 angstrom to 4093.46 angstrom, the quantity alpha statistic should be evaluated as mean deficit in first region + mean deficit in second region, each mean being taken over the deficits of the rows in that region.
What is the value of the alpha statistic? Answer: 1.8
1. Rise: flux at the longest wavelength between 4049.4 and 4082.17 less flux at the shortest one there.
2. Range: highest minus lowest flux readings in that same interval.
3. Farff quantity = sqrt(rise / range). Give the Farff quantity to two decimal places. 0.24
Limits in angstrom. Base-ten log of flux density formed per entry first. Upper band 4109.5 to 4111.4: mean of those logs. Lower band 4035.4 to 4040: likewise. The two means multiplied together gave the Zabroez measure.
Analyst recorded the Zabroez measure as 1.56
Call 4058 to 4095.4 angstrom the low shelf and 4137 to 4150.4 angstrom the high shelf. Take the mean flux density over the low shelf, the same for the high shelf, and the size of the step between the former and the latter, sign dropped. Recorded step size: 1.94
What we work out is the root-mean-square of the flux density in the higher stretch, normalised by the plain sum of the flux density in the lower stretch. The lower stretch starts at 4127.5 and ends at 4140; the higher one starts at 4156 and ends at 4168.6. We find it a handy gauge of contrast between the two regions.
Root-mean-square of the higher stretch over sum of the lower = 0.0795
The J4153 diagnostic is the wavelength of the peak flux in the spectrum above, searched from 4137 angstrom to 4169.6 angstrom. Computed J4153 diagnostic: 4150.88 angstrom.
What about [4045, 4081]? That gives 4054.53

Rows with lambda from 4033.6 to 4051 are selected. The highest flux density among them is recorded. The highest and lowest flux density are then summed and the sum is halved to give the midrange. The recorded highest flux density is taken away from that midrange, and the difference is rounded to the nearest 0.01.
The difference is -0.66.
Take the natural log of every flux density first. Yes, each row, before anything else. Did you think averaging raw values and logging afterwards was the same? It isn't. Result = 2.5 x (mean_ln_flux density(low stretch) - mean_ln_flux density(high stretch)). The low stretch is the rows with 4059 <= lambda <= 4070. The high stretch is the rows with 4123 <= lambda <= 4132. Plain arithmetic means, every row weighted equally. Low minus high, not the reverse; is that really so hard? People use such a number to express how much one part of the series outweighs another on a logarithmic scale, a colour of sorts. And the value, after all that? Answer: 0.13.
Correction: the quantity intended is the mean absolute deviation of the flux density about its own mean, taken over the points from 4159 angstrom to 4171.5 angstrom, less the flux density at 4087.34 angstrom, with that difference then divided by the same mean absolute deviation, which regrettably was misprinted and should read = -71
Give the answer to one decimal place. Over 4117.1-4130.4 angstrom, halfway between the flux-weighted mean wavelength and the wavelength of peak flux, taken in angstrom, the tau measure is 4121.6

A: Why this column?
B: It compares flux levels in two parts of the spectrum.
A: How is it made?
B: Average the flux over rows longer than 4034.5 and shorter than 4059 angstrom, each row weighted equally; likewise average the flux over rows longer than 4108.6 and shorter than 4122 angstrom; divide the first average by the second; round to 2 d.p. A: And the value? 1.07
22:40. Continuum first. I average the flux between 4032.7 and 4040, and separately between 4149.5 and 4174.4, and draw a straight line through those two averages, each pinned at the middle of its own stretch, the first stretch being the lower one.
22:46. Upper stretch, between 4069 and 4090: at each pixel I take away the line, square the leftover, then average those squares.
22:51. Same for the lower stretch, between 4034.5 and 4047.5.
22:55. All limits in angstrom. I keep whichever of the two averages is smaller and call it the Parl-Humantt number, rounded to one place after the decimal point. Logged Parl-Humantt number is 0.3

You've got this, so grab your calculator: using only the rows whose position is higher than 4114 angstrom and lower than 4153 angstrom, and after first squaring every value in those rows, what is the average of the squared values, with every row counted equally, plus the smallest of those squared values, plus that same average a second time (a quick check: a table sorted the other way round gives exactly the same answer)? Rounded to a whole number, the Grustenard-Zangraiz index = 866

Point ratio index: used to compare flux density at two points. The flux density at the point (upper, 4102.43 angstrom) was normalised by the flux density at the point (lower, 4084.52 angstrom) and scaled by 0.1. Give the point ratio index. 0.109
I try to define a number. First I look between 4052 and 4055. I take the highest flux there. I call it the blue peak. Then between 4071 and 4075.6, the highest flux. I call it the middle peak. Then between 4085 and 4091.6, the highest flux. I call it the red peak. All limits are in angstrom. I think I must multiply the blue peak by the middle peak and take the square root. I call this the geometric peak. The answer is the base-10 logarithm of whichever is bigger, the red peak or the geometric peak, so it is 1.29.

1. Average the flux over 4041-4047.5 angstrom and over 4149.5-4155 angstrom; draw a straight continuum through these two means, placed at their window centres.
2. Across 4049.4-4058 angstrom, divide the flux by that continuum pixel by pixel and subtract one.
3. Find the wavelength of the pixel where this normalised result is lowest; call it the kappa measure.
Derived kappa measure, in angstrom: 4049.87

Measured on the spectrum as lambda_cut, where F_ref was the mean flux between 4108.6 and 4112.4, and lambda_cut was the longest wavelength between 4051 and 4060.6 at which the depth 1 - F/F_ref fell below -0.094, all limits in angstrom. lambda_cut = 4060.14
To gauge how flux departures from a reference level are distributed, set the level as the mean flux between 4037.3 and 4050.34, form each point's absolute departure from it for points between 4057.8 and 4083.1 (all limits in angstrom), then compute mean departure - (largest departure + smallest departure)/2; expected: -0.10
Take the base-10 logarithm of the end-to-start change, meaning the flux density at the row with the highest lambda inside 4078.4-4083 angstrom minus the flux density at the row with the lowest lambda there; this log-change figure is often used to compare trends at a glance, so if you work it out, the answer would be -0.48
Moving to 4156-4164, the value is -0.42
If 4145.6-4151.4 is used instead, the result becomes 0.10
